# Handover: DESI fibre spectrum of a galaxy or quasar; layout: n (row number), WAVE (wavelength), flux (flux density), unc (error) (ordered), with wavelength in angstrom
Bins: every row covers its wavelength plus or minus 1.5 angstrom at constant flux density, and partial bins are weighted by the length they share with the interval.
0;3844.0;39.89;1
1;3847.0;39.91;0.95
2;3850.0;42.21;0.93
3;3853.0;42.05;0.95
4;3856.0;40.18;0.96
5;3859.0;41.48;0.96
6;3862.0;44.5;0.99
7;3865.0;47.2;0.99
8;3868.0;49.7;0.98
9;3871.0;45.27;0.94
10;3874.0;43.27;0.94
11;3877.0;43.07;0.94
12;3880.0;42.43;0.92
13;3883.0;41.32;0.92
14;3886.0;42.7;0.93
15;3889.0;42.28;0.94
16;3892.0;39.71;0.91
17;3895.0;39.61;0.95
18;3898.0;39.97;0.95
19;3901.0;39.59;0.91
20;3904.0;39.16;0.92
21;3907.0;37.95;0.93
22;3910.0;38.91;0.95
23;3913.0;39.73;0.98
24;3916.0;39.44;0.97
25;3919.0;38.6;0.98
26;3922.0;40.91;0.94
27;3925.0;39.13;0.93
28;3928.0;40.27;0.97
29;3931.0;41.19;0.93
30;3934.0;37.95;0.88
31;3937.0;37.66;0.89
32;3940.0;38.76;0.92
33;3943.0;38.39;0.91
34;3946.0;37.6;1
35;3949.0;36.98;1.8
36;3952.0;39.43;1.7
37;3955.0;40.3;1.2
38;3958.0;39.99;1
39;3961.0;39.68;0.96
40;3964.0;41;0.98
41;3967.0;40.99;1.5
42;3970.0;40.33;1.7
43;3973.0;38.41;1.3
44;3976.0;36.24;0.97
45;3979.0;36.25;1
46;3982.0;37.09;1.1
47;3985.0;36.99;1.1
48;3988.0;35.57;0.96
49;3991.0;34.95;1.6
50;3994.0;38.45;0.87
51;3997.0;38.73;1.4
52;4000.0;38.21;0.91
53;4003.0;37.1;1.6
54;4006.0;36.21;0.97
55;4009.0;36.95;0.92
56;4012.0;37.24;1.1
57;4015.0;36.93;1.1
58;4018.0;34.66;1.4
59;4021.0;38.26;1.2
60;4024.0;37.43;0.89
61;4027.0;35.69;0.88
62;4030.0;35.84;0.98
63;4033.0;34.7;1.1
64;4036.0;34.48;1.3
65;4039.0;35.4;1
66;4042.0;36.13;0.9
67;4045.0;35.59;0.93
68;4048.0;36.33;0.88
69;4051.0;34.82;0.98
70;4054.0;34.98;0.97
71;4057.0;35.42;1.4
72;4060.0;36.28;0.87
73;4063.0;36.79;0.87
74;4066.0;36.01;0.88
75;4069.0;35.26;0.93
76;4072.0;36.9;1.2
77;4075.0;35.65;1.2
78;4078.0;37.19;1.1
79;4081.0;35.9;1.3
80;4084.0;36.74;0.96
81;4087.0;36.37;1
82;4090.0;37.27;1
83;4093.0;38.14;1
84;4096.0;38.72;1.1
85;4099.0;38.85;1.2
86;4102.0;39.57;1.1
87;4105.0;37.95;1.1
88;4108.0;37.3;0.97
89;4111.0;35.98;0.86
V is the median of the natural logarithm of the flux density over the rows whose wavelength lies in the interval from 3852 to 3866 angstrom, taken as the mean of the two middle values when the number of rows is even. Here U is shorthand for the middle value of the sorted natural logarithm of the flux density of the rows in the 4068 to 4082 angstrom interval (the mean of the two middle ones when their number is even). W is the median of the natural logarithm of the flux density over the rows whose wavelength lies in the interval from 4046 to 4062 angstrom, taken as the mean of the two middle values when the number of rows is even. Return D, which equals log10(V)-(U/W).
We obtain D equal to -0.43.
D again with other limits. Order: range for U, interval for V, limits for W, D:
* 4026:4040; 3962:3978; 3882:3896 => -0.39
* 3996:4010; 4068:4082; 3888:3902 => -0.43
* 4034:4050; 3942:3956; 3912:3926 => -0.41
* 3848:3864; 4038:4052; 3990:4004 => -0.47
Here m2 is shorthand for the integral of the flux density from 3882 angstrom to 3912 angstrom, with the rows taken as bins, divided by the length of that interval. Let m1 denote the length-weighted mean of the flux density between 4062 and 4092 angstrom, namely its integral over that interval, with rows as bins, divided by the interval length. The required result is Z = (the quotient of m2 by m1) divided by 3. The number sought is 0.37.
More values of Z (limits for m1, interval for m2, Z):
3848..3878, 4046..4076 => 0.27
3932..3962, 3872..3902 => 0.36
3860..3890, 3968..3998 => 0.28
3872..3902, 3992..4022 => 0.30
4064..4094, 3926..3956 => 0.35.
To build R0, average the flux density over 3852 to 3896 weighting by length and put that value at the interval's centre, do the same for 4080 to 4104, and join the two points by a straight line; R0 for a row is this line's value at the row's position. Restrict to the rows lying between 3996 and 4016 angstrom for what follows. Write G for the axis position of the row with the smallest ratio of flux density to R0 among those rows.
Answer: 4006.0 angstrom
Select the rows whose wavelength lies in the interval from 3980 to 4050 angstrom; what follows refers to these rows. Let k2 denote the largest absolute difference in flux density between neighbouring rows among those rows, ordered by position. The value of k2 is 3.6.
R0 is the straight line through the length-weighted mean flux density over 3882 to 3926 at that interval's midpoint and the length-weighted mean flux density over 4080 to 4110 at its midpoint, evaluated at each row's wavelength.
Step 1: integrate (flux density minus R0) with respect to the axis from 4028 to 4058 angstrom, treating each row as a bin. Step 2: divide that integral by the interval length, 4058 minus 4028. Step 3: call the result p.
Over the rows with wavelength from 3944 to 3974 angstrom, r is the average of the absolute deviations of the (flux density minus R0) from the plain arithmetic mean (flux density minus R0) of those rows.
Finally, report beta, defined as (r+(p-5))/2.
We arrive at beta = -3.4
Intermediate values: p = -2.9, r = 1.14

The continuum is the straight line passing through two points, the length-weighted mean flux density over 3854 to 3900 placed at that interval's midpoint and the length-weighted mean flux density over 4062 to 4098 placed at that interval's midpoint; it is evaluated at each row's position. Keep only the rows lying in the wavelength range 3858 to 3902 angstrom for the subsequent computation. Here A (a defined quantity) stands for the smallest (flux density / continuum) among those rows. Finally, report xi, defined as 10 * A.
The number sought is 9.37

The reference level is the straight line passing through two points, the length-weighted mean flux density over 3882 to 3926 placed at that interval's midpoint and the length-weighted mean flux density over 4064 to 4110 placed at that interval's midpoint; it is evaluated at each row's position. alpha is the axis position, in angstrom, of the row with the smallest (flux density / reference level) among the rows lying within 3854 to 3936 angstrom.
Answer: 3907.0 angstrom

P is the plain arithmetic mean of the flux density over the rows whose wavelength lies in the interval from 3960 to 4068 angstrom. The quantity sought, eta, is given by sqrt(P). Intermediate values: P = 37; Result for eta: 6.07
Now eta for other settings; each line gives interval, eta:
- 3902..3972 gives 6.27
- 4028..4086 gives 5.98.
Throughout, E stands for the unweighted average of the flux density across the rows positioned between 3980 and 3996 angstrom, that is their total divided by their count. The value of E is 36.6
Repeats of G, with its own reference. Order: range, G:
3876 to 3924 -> 3907.0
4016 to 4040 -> 4018.0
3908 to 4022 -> 3991.0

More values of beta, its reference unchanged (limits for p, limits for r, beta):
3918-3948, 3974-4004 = -2.3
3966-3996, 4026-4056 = -3.0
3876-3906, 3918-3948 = -1.6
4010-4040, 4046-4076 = -3.4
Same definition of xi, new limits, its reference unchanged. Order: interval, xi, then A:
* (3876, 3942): 9.05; 0.905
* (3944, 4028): 8.87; 0.887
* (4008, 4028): 8.98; 0.898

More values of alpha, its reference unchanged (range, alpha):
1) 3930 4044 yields 3991.0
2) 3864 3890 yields 3883.0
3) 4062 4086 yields 4069.0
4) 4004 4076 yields 4018.0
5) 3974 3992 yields 3991.0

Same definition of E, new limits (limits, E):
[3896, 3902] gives 39.8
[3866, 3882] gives 44.7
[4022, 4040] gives 35.6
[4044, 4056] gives 35.4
